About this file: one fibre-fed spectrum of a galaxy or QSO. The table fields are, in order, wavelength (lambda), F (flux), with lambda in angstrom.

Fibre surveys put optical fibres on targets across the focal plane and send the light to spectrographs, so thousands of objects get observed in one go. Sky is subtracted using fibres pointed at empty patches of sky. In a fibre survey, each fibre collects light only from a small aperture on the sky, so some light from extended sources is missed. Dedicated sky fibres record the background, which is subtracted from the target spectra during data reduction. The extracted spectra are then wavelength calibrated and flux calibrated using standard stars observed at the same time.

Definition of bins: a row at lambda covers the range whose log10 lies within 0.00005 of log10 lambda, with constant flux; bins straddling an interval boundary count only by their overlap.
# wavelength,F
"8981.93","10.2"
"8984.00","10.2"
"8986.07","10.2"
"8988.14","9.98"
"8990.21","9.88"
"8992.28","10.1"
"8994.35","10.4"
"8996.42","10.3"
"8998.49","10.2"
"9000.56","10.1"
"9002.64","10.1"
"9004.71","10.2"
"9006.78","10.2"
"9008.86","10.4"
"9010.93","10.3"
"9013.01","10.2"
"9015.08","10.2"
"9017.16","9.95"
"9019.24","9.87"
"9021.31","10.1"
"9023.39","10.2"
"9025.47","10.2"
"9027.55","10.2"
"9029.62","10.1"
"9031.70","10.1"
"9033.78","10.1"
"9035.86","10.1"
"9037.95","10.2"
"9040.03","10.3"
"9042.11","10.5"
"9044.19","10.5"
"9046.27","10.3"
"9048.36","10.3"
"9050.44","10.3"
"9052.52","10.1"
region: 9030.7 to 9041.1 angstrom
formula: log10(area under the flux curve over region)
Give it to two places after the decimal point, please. 2.02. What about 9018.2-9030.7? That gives 2.10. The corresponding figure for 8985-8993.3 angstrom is 1.92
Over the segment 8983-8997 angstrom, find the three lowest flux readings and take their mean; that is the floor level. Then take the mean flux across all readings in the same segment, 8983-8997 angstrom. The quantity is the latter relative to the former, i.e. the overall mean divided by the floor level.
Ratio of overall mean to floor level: 1.016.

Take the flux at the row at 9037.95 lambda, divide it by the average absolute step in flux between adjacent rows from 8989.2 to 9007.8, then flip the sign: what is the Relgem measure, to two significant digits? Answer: -89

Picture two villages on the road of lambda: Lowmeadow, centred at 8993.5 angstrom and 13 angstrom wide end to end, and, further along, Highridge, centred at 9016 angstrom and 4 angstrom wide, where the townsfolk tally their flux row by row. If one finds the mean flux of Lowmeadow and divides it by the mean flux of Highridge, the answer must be 1.01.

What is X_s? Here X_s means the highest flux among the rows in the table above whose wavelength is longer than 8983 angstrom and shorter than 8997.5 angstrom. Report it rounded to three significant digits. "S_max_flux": 10.4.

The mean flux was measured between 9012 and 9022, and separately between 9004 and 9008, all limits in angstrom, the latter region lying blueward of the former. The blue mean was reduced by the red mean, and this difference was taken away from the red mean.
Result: 9.9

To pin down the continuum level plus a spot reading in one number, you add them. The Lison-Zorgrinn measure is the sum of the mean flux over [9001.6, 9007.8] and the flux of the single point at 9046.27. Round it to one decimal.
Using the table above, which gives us 20.5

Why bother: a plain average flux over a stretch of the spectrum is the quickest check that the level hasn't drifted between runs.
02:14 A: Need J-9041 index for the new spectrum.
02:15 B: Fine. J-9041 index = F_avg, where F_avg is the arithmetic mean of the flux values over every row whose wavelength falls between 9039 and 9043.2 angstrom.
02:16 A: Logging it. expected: 10.4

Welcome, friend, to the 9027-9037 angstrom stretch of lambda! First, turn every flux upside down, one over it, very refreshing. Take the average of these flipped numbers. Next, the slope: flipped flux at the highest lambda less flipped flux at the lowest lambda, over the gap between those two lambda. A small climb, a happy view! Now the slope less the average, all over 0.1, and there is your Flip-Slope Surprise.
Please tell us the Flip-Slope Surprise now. -0.987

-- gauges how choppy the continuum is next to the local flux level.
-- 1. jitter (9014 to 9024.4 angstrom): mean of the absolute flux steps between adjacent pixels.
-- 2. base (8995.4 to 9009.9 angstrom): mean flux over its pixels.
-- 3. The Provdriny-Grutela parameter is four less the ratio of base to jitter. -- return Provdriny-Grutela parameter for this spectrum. -58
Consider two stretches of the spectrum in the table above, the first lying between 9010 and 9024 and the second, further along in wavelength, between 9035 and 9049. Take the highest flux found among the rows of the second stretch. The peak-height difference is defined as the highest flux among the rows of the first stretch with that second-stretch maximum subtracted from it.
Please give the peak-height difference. -0.2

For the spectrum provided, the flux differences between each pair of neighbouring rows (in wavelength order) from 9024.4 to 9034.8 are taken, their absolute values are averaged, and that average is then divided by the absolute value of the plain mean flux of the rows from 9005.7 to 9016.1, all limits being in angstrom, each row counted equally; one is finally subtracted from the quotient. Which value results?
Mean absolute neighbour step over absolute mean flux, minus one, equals -0.998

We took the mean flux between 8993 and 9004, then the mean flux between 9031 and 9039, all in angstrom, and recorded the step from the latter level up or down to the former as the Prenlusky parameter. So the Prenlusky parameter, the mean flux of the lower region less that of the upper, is 0.10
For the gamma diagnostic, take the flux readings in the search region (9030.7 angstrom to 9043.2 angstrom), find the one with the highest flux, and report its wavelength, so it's 9042.11 angstrom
